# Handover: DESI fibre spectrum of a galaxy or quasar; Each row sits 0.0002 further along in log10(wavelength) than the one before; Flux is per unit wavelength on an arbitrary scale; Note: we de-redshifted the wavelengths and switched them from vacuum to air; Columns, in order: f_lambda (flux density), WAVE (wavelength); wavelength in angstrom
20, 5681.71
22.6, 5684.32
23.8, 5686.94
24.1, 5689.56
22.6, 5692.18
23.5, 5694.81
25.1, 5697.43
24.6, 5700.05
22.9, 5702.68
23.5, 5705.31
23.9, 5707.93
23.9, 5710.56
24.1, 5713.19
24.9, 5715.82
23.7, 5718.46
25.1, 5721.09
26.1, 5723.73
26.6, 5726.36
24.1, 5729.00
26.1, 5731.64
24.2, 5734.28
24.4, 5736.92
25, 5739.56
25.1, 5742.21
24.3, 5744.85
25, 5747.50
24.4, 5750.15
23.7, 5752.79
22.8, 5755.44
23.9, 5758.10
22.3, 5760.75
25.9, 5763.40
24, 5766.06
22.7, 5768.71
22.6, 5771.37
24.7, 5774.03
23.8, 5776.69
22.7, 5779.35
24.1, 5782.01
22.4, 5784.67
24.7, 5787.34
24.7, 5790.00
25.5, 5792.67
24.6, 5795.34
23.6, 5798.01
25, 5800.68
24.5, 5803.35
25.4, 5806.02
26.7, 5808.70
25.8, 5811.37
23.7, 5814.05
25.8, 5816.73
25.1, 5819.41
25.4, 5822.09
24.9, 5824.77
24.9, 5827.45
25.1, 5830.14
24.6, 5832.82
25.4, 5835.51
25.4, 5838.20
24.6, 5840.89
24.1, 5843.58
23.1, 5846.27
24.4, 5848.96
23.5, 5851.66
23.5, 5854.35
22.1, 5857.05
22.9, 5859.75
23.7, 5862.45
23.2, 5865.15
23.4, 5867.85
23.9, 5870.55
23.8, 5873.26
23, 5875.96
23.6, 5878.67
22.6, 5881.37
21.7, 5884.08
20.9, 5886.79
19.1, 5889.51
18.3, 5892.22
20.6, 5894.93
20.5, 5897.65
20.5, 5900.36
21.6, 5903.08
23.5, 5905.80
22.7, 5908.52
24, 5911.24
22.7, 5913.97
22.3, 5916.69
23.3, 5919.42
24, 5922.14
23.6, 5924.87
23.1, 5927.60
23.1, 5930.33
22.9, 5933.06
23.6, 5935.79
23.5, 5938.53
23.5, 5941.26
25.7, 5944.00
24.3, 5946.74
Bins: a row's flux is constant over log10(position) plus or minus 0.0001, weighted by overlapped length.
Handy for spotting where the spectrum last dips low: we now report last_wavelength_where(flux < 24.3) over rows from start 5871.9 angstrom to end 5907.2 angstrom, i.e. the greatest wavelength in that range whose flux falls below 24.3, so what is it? 5905.80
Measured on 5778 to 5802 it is 5798.01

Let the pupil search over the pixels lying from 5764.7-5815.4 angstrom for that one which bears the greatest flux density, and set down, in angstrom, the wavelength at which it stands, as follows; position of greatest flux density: 5808.70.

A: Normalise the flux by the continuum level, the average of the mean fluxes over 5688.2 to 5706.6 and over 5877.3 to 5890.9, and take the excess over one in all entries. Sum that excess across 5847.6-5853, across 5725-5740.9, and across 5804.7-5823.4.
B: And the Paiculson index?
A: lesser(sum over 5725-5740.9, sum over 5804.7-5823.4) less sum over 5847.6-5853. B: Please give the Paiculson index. 0.52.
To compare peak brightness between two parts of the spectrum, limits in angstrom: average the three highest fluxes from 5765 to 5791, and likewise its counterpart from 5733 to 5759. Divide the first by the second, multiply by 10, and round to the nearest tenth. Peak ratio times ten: 9.9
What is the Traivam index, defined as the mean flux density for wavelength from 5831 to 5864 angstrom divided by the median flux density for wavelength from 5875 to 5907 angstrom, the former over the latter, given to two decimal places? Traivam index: 1.13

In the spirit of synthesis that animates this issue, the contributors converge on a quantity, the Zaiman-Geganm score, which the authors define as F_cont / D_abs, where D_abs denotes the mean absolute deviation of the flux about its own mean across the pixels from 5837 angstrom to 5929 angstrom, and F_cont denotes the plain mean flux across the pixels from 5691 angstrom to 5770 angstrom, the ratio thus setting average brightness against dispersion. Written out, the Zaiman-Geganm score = 20.6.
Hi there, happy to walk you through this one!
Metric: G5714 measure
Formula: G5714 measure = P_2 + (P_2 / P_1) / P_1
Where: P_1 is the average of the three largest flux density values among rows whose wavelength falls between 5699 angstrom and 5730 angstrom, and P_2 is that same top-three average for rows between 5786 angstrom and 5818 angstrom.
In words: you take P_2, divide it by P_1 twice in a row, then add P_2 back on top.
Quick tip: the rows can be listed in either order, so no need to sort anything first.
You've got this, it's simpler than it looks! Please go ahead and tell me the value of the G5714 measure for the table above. 26.1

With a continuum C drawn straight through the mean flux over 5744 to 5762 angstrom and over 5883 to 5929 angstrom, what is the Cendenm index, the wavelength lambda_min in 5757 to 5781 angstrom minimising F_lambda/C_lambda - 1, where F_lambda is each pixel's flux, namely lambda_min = 5760.75 angstrom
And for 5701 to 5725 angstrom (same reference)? 5702.68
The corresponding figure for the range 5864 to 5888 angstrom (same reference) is 5886.79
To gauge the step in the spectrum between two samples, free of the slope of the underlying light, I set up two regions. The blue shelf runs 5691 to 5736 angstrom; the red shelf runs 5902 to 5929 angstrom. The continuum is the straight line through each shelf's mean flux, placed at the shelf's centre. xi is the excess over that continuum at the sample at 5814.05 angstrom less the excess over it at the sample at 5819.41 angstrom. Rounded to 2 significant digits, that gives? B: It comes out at -1.4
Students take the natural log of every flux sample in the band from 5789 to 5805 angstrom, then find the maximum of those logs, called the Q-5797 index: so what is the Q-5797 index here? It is 3.24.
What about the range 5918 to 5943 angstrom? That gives 3.18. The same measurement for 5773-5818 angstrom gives 3.28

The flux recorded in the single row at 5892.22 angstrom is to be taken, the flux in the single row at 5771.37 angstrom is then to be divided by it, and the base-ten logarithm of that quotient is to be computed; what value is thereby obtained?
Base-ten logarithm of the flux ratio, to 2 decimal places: 0.09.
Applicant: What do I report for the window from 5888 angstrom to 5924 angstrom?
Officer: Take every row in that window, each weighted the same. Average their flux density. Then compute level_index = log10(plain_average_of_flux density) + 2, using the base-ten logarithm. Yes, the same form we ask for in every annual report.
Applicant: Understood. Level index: 3.338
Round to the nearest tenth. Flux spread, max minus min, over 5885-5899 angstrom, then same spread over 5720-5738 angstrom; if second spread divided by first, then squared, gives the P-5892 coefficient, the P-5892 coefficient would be 0.9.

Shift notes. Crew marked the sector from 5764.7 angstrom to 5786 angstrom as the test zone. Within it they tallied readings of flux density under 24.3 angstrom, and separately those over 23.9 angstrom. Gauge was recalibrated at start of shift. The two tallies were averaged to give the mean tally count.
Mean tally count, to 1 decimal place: 5.0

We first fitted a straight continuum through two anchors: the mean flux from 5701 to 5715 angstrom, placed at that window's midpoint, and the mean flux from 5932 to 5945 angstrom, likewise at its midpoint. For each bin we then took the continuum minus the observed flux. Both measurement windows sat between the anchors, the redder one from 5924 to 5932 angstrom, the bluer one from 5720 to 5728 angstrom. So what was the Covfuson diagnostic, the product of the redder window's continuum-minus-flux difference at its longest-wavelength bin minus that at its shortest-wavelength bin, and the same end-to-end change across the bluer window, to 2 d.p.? -0.75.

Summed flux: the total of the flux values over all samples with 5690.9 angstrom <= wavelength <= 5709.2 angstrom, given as 166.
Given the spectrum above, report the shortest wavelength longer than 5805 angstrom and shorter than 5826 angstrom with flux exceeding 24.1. 5806.02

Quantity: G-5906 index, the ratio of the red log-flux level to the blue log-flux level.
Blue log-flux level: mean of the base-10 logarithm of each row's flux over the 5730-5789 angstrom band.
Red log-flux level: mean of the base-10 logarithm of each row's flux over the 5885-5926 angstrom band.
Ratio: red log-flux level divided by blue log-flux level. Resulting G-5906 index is 0.969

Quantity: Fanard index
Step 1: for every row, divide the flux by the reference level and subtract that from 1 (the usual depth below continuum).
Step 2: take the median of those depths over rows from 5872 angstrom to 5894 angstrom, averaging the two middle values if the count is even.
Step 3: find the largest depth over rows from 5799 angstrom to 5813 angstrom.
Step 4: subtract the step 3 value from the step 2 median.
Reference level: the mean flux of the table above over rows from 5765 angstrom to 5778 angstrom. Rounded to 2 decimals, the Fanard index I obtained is 0.10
